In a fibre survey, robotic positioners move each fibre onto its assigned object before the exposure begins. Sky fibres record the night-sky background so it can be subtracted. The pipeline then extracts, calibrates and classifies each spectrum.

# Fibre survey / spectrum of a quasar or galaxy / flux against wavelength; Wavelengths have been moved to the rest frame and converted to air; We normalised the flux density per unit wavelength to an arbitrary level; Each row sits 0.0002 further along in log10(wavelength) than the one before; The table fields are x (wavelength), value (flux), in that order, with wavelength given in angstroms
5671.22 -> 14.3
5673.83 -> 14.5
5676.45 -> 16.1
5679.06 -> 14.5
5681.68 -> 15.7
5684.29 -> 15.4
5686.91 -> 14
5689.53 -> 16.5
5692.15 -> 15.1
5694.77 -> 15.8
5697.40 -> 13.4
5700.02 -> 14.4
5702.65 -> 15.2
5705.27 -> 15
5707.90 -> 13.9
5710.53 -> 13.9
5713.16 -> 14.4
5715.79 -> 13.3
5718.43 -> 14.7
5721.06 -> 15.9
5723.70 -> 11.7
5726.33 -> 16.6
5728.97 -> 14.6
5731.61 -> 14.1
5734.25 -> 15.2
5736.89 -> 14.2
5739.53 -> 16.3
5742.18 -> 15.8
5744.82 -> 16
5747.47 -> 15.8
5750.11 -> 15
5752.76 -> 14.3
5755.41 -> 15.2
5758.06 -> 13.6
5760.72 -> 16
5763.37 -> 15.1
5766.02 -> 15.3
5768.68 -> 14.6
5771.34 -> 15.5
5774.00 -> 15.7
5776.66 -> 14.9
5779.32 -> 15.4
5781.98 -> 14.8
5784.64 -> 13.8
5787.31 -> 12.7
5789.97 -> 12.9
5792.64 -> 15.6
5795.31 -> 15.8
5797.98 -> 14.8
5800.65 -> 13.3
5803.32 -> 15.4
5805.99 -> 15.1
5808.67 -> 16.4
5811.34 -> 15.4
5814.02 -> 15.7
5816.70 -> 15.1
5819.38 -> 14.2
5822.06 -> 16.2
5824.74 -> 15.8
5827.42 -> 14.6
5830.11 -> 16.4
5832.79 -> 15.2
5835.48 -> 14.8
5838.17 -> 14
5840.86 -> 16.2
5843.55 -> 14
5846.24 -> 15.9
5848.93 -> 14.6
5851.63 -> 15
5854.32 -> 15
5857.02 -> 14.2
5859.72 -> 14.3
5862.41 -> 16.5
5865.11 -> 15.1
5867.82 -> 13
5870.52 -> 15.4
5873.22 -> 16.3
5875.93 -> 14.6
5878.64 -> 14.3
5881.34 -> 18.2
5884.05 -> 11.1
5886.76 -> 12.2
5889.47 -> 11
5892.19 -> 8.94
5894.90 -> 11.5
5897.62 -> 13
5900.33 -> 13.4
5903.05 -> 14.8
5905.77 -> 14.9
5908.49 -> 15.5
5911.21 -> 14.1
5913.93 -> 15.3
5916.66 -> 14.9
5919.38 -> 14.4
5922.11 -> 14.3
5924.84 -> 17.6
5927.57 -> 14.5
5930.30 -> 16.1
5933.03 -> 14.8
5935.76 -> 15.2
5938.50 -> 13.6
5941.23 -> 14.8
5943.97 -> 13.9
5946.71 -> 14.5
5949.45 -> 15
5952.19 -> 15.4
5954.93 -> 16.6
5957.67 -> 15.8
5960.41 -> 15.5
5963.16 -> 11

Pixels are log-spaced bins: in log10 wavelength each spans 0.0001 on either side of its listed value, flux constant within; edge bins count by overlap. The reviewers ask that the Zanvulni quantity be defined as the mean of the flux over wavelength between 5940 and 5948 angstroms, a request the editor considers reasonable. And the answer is 14.4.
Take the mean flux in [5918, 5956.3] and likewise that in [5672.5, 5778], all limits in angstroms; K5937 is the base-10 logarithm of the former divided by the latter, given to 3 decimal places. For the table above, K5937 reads 0.003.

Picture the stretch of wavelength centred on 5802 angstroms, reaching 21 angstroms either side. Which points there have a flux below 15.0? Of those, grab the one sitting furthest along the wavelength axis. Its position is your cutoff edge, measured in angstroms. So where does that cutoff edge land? 5819.38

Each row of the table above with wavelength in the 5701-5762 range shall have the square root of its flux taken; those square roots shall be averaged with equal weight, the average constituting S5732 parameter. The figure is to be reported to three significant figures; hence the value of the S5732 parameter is 3.85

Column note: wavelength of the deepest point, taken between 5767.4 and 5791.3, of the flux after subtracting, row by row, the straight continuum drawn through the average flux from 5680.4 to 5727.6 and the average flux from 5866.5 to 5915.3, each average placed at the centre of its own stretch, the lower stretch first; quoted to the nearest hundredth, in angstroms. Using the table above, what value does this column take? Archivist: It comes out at 5787.31 angstroms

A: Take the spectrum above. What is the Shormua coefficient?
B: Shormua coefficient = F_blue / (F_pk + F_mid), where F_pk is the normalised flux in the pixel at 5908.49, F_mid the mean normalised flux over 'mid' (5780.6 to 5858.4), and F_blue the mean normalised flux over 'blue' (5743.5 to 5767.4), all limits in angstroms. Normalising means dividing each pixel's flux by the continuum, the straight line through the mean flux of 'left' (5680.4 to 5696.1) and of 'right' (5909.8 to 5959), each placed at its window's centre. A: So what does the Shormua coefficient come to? 0.492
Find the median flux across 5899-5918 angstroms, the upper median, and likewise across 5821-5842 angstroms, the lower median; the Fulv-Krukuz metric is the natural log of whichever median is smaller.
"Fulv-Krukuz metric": 2.70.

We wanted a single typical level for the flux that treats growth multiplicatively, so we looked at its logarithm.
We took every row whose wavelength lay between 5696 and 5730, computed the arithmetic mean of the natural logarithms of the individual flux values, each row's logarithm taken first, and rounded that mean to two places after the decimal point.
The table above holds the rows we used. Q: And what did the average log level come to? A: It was 2.66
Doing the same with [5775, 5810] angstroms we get 2.68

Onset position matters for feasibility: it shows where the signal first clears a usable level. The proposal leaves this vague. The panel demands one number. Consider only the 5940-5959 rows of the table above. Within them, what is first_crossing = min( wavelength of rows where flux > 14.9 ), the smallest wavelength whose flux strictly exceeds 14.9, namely 5949.45 angstroms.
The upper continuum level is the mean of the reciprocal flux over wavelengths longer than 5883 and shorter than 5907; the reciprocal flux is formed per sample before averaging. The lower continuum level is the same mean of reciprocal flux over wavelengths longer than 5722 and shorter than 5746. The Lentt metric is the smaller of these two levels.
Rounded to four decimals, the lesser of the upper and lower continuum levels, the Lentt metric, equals 0.0676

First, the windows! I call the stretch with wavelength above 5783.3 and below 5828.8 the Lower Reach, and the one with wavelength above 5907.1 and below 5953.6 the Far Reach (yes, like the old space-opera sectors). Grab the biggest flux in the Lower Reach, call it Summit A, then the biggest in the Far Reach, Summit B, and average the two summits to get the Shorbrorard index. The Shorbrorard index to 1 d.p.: 17.0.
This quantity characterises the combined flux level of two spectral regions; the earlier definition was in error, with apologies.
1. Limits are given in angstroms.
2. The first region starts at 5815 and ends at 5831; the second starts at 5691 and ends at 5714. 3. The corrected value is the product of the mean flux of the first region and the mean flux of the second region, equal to 224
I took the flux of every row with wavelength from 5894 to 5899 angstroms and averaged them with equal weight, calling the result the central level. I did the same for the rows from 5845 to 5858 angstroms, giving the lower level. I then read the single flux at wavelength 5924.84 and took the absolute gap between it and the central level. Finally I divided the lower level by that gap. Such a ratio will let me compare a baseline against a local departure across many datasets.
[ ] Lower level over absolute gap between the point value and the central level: 3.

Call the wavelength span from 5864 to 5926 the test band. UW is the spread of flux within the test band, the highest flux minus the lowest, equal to 9.3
